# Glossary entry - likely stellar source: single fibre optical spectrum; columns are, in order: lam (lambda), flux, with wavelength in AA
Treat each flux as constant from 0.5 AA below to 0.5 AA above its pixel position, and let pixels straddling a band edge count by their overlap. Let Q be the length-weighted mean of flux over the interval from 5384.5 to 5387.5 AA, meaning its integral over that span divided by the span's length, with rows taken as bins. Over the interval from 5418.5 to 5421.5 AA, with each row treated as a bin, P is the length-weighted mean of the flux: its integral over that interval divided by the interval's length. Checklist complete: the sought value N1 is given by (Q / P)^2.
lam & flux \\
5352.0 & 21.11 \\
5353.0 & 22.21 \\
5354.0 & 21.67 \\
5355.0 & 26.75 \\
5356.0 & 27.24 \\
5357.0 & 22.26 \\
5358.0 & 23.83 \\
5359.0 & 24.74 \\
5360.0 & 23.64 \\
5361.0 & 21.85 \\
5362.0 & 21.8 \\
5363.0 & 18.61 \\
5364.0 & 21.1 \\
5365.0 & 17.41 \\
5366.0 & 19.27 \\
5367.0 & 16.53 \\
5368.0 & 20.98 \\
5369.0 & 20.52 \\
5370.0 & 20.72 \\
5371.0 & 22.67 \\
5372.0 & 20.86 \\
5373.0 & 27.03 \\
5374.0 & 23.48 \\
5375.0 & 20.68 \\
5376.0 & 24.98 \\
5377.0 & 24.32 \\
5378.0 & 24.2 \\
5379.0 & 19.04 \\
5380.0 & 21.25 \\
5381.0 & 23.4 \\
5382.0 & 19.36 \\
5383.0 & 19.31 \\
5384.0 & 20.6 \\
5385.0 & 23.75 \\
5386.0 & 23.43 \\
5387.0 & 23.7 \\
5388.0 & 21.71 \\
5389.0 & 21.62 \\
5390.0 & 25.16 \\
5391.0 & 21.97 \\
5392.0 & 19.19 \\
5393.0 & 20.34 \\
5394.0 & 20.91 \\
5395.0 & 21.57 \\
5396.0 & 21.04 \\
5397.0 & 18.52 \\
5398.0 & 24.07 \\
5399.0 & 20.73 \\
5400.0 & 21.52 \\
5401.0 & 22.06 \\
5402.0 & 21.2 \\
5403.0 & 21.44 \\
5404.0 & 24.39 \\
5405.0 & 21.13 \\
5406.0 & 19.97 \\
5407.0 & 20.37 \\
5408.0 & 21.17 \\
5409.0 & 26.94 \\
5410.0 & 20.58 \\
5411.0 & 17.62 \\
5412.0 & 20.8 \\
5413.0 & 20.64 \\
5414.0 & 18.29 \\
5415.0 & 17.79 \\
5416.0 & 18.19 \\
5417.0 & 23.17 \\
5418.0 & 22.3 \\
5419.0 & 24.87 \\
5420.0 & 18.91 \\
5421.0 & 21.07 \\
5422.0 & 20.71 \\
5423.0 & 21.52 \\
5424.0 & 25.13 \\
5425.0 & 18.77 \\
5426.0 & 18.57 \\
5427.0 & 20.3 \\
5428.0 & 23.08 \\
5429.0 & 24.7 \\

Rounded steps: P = 21.6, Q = 23.6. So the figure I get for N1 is 1.19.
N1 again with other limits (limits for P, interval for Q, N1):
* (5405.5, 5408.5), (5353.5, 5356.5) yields 1.51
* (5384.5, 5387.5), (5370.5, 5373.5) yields 0.99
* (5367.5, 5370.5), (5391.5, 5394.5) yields 0.94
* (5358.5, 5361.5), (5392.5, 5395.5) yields 0.80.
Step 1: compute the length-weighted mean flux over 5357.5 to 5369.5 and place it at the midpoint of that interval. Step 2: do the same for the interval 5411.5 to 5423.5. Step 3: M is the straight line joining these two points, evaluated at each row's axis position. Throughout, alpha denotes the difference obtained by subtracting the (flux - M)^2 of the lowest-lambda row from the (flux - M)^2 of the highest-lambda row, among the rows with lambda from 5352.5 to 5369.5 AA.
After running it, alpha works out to -2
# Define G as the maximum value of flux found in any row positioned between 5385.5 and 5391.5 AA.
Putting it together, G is 25.16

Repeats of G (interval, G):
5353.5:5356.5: 27.24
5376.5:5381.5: 24.32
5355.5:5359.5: 27.24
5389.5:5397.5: 25.16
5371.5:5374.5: 27.03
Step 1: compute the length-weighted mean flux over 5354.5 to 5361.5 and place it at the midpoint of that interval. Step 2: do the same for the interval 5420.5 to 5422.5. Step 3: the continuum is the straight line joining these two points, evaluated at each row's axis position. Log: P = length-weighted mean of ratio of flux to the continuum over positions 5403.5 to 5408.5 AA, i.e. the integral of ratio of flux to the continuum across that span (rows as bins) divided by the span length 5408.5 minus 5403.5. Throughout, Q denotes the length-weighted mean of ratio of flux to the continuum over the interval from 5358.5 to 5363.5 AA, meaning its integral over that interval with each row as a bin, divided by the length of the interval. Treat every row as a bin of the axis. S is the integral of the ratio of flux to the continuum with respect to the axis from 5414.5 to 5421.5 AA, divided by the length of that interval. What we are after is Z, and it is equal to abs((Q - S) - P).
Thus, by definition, 1.06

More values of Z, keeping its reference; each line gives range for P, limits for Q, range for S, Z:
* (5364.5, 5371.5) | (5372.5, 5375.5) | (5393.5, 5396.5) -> 0.77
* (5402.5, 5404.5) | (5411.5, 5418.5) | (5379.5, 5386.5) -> 1.04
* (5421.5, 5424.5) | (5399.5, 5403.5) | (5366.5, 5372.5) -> 0.96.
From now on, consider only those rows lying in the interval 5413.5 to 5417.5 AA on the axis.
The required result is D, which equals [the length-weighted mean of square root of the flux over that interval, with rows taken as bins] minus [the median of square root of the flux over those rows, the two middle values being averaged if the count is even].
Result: 0.12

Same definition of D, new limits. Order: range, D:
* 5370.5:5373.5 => 0.08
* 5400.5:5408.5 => 0.03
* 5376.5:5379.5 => -0.18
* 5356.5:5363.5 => 0.01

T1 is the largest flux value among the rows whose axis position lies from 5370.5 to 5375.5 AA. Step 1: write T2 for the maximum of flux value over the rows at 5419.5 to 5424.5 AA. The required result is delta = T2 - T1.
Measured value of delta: -2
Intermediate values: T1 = 27.03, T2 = 25.13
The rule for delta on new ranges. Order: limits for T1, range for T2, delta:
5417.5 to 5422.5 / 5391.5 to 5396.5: -3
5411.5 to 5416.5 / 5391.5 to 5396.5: 1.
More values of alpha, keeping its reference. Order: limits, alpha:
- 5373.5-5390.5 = 12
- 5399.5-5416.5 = 6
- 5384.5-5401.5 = -7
